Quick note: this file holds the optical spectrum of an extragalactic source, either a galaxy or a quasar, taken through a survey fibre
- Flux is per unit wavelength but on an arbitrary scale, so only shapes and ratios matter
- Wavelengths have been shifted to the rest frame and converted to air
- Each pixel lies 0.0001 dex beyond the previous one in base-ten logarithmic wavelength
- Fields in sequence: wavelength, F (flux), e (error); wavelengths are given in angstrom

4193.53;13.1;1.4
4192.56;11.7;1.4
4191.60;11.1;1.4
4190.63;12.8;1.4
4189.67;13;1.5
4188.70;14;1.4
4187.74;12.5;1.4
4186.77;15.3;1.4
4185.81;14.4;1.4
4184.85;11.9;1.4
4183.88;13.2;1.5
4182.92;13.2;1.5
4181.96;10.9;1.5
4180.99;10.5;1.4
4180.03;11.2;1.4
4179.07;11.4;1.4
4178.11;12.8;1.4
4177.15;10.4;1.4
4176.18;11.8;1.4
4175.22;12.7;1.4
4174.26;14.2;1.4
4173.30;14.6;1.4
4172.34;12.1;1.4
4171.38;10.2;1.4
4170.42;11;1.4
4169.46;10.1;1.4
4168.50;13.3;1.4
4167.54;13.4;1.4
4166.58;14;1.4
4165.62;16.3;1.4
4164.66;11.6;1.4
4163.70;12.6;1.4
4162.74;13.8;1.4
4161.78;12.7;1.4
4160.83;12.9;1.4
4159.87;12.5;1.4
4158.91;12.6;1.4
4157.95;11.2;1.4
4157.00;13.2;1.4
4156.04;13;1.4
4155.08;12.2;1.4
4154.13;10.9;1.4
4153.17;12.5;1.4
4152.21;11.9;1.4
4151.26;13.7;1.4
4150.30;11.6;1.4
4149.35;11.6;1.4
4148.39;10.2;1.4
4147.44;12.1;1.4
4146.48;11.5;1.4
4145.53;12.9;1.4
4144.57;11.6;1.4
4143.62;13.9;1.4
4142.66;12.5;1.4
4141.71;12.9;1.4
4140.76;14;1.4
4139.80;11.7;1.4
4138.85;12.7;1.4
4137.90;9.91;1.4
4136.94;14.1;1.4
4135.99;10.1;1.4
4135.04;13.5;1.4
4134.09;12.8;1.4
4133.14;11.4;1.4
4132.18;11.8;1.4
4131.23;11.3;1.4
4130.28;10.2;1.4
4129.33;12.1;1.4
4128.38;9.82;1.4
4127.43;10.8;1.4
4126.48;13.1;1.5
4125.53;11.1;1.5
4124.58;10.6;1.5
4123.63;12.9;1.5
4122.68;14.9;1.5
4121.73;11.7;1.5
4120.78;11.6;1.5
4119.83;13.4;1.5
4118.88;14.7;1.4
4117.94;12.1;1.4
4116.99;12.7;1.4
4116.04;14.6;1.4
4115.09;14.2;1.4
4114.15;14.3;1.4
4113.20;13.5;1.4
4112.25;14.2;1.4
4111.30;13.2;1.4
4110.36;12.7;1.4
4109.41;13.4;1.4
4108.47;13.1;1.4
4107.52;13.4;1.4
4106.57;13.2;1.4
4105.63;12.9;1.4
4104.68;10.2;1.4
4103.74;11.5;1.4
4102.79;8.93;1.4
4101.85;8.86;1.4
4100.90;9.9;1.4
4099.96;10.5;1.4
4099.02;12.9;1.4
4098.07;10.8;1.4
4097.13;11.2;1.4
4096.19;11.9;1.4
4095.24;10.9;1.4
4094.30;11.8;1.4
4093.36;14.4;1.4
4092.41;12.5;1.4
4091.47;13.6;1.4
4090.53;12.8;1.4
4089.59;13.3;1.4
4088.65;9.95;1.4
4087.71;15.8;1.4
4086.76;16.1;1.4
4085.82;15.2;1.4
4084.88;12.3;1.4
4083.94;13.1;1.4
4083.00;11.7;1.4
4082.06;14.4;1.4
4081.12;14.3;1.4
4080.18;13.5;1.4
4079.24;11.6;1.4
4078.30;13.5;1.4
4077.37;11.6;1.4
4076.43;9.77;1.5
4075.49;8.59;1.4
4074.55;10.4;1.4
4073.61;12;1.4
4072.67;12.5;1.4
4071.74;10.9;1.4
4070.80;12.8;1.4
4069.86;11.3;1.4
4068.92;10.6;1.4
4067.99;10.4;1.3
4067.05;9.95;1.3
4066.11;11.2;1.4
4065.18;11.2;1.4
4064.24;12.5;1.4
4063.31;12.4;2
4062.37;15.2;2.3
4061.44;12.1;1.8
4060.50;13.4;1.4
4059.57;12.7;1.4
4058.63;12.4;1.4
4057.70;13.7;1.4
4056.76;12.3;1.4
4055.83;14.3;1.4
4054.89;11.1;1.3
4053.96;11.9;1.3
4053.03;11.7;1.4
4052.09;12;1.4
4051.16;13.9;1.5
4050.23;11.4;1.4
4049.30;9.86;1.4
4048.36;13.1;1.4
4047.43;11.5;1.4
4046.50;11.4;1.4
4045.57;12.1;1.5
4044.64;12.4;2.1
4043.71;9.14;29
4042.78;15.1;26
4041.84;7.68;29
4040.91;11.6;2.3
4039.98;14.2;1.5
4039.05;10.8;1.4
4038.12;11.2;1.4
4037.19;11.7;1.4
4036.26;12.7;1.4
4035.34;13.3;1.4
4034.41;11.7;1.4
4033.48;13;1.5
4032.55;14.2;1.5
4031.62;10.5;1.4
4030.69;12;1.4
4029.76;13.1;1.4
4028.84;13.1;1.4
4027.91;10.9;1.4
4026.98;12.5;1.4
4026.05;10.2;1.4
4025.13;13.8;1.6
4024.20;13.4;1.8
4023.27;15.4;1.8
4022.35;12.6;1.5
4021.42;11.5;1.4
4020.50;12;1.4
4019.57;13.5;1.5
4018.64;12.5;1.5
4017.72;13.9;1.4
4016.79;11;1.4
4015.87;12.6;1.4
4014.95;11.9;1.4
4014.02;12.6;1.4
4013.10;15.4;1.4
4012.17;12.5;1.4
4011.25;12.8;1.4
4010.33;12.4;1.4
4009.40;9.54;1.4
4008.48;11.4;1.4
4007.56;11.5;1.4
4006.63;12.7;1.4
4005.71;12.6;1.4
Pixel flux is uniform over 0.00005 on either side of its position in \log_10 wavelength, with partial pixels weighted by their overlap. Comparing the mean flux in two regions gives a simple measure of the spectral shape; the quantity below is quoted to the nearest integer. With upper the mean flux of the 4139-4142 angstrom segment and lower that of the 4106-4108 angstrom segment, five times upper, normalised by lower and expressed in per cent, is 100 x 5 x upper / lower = 484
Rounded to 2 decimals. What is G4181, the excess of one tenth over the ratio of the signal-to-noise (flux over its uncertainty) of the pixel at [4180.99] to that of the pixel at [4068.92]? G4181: -0.89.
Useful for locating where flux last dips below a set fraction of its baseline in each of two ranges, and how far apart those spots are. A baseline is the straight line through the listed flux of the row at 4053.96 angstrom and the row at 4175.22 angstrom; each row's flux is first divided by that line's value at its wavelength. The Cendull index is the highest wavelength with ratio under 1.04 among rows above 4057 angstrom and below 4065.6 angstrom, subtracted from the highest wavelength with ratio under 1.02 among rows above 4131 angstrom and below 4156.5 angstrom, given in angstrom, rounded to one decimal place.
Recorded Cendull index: 89.9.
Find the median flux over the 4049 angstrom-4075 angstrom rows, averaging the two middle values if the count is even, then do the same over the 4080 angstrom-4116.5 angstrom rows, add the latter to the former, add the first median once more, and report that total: 37.1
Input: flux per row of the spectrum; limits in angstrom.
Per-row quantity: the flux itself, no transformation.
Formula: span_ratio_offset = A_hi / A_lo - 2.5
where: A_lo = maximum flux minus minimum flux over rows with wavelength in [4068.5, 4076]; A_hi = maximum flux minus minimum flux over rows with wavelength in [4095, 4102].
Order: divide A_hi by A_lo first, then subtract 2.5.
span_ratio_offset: -1.5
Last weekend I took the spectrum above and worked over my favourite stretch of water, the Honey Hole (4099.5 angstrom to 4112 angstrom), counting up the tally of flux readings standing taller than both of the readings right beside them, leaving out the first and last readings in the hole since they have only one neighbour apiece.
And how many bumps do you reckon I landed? 3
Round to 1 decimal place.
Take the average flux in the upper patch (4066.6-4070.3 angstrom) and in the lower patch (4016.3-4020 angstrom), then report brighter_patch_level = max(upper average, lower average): 12.7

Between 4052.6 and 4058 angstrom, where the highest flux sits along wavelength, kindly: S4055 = 4055.83 angstrom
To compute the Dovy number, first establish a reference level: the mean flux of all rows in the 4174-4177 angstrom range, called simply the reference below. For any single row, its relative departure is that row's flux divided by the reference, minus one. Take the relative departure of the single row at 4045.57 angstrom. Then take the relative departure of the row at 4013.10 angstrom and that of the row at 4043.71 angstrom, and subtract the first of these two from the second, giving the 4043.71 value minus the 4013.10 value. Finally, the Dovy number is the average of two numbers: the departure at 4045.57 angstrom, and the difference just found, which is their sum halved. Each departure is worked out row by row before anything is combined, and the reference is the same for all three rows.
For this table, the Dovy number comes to -0.27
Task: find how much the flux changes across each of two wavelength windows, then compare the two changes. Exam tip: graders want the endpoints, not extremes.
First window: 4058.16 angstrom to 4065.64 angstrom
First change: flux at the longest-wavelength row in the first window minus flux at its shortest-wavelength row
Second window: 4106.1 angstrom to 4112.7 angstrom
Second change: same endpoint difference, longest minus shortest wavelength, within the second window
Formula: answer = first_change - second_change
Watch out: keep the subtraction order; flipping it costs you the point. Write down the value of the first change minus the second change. -2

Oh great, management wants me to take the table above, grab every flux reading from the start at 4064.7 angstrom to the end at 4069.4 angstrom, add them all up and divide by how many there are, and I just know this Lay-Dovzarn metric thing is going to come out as 10.67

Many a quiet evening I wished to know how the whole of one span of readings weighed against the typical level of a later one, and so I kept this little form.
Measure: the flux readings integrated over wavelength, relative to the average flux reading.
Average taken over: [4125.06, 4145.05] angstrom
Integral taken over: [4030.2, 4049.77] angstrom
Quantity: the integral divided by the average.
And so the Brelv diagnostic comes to 19.4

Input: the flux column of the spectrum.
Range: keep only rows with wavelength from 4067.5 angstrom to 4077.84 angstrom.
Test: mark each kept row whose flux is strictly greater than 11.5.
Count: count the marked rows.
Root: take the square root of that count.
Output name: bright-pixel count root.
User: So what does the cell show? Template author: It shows 2.0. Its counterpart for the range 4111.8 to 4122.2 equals 3.3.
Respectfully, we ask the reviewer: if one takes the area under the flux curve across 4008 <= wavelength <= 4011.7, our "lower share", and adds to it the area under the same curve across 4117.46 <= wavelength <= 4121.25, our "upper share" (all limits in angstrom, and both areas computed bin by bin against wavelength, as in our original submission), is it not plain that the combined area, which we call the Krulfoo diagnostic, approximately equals 92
